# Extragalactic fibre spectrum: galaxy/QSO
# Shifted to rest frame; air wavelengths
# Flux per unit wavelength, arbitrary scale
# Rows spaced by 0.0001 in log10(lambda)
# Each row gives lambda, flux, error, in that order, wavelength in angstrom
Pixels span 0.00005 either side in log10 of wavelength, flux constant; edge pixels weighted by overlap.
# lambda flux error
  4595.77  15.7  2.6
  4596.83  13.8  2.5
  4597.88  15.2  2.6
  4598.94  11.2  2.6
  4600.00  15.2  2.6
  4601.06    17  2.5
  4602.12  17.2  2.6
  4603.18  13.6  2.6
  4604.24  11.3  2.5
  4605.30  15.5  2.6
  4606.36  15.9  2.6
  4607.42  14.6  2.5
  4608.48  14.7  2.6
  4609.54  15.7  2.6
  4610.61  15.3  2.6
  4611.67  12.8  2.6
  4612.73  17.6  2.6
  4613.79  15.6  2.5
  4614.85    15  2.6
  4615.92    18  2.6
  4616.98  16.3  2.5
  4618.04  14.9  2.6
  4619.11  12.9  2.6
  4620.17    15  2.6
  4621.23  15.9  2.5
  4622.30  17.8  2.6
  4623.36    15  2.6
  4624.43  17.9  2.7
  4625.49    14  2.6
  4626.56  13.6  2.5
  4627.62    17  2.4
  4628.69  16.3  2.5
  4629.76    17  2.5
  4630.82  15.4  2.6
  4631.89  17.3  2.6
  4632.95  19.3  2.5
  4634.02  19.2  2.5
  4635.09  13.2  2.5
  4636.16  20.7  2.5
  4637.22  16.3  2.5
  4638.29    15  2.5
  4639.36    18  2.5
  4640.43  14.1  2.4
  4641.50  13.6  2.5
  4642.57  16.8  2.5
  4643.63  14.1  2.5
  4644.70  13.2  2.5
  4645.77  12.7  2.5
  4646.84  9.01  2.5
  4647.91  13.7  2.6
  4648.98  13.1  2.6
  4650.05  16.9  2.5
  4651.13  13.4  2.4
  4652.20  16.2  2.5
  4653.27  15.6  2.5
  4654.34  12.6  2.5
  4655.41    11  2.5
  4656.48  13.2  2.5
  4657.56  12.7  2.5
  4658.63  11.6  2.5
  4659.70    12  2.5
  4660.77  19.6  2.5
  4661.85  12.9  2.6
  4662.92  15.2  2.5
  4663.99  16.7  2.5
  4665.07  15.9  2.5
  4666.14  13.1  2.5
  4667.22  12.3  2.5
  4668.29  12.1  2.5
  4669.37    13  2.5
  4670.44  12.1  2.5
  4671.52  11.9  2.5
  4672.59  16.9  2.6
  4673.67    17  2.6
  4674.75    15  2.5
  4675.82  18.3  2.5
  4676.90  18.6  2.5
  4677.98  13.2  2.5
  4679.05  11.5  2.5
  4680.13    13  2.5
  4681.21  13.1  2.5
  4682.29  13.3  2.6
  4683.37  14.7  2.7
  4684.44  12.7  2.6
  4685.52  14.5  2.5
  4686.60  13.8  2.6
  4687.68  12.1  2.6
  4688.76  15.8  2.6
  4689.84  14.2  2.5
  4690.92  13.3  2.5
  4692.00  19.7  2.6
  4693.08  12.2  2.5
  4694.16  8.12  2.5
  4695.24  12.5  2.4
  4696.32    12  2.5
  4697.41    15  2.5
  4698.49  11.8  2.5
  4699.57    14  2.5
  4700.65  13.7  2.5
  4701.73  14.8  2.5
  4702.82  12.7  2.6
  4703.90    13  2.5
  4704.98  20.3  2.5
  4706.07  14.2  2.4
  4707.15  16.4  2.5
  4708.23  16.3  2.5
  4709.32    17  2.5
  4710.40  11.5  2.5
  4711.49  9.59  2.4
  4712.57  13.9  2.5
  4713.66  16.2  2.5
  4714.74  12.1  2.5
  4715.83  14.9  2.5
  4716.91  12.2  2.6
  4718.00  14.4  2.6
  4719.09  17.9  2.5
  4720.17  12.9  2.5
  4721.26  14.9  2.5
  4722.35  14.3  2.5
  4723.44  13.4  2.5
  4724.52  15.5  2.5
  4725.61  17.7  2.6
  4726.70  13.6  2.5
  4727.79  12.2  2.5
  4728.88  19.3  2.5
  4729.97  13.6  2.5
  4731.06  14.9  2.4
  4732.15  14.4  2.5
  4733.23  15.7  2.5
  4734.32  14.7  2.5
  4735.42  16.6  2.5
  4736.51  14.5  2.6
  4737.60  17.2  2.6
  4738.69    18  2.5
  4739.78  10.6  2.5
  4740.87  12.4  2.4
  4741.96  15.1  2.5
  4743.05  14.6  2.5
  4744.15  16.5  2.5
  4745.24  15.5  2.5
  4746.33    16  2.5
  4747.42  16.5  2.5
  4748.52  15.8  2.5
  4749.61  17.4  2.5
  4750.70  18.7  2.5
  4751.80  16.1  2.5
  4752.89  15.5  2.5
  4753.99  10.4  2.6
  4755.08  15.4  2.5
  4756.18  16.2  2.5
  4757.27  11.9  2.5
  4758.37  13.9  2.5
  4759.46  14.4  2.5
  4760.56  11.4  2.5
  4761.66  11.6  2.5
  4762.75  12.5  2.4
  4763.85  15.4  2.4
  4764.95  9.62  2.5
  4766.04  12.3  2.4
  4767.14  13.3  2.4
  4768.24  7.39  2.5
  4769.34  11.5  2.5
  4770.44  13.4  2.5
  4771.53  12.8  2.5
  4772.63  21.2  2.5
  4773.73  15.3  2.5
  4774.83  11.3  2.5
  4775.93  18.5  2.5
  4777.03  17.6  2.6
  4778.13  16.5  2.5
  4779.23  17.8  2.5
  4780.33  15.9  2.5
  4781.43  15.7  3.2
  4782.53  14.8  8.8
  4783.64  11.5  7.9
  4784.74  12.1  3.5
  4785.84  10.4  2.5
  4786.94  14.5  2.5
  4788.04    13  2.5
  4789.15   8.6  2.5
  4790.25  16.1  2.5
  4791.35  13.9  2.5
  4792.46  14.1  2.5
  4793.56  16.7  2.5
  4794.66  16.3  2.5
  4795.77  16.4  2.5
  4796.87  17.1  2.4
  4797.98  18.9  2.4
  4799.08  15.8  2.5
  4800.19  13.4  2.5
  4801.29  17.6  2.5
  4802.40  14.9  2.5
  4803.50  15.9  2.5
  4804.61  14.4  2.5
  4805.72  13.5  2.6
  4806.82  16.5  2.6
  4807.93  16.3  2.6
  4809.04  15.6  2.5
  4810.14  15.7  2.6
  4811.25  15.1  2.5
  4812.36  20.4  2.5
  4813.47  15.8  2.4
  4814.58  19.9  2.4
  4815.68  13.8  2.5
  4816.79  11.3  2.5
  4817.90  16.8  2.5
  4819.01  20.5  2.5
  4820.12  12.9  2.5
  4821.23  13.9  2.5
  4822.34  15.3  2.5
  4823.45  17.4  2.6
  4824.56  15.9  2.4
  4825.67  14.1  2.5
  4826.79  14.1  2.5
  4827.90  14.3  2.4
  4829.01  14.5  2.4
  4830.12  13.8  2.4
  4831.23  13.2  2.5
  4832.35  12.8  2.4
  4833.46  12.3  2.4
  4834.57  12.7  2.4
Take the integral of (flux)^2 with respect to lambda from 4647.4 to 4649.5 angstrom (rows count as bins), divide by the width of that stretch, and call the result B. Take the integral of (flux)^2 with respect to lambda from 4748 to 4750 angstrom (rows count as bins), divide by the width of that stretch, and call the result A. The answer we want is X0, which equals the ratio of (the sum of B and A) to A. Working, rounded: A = 275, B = 180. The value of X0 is 1.7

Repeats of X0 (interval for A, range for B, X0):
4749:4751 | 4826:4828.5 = 1.6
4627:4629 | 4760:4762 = 1.5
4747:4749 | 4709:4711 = 1.8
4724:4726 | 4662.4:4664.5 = 1.9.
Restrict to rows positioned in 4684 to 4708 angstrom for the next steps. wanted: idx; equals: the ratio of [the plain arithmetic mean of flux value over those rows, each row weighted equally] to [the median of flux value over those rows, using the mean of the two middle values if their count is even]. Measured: 1.01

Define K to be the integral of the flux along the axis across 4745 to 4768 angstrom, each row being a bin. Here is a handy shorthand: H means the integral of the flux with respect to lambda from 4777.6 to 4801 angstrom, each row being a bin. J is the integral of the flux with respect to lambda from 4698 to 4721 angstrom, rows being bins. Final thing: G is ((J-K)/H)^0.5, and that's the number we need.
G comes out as 0.09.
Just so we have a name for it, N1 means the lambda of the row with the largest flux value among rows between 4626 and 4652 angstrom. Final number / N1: 4636.16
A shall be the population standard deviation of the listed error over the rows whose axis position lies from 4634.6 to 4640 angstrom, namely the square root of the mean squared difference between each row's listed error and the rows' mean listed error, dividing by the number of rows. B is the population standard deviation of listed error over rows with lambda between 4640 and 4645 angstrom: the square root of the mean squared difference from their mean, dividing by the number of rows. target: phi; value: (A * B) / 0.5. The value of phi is 0.0000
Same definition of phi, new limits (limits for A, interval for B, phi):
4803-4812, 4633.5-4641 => 0.0035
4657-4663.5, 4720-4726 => 0.0028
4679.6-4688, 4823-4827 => 0.0094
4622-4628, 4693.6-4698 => 0.0082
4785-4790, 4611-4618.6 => 0.0000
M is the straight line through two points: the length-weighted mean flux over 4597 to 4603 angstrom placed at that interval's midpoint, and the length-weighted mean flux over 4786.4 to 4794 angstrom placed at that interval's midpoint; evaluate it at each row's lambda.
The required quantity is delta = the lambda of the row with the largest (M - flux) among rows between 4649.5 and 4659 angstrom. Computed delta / 4655.41 angstrom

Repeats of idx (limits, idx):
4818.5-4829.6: 1.06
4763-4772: 0.95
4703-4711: 0.95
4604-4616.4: 0.98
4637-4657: 1.03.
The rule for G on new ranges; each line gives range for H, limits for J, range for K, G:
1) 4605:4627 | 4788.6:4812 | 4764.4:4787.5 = 0.33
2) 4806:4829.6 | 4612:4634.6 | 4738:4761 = 0.25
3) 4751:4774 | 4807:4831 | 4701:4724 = 0.37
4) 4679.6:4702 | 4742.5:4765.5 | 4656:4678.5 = 0.18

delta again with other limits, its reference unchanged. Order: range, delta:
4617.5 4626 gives 4619.11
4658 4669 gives 4658.63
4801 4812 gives 4805.72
